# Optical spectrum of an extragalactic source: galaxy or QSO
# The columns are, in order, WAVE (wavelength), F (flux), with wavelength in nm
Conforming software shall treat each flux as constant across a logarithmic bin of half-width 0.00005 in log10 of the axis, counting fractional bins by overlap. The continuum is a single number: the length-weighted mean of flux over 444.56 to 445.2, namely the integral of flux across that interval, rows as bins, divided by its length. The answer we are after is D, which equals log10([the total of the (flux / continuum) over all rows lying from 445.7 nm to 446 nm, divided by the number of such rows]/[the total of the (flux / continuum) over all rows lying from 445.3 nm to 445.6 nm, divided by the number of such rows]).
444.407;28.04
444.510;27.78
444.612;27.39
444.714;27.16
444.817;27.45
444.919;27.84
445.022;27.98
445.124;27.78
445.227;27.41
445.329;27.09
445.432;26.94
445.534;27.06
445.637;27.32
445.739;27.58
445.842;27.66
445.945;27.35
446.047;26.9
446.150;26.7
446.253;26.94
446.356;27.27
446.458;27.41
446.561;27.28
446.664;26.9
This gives 0.008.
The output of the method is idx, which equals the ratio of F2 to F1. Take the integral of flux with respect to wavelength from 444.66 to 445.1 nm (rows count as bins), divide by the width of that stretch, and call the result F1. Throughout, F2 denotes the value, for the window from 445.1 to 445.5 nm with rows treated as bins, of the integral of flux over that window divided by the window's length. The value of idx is 0.99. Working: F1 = 27.63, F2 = 27.3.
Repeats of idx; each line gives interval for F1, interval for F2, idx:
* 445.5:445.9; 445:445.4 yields 1.00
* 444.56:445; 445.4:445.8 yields 0.99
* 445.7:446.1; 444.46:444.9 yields 1.01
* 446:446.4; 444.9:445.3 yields 1.03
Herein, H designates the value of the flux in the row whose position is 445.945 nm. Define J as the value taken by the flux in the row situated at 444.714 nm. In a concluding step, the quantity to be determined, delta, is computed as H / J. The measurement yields 1.01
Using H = 27.35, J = 27.16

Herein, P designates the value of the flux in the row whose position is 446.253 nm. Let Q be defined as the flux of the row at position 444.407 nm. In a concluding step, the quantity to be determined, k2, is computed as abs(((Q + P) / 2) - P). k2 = 0.55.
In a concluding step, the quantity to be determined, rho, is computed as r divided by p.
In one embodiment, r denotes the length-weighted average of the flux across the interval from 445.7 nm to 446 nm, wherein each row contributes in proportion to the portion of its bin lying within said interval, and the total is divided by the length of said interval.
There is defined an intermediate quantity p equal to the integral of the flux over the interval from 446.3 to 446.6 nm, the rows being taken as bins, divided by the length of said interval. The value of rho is 1.01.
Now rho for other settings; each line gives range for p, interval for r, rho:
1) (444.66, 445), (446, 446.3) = 0.97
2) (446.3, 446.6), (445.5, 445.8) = 1.00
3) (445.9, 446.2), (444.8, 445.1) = 1.03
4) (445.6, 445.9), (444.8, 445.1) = 1.01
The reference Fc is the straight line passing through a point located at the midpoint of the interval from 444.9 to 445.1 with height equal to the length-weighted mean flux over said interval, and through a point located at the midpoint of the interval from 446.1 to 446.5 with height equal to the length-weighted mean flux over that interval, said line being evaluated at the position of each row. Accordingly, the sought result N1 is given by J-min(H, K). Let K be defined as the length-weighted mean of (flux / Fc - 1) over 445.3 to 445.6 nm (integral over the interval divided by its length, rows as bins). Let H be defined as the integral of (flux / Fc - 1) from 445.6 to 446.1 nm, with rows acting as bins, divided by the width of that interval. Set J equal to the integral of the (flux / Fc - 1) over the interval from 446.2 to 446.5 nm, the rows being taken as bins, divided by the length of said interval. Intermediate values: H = 0.000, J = 0.005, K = -0.021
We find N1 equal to 0.026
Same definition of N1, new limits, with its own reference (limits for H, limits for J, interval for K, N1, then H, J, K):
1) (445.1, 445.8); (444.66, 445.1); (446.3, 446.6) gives -0.001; -0.012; -0.013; 0.012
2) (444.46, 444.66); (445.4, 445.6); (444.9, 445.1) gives 0.000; -0.021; -0.020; 0.000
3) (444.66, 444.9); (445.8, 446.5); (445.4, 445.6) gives 0.022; -0.023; -0.001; -0.020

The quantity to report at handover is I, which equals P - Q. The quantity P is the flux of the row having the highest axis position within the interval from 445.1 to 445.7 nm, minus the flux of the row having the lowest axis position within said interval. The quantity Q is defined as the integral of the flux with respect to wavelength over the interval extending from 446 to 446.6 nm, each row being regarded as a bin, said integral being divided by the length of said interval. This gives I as -27.5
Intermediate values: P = -0.46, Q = 27.1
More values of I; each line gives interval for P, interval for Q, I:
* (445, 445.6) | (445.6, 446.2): -28.2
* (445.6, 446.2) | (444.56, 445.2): -28.2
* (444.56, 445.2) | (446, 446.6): -26.7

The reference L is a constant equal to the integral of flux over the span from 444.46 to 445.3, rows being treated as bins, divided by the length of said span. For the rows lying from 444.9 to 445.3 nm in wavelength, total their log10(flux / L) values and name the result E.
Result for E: 0.01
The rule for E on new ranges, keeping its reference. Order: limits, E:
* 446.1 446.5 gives -0.03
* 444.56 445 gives -0.01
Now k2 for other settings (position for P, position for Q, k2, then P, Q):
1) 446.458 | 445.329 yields 0.16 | 27.41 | 27.09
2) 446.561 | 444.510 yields 0.25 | 27.28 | 27.78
